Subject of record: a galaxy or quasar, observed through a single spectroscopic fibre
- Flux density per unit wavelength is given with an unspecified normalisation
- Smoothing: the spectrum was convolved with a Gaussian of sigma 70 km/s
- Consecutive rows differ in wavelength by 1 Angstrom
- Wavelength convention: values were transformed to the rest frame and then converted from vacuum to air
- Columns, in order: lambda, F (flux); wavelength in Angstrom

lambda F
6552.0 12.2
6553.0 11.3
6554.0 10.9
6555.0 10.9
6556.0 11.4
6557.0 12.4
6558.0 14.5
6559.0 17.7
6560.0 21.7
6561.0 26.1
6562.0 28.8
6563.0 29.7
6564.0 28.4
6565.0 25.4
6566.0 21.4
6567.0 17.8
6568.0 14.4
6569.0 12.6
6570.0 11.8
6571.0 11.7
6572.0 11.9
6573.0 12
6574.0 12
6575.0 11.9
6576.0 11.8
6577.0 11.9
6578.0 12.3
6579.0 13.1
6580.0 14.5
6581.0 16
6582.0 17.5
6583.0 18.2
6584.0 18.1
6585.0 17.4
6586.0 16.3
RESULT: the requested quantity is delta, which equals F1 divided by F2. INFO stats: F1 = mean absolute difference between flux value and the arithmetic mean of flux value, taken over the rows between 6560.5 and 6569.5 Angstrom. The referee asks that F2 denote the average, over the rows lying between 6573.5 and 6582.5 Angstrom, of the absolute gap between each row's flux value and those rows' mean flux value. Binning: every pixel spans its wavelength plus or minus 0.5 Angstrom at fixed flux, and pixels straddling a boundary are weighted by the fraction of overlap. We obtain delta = 3.2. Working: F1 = 5.5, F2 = 1.7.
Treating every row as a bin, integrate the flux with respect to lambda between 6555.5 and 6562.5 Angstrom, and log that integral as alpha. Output 133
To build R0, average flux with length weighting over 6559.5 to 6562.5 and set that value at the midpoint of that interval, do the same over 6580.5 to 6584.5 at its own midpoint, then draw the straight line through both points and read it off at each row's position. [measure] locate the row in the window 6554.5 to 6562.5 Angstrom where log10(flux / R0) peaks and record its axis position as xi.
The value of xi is 6562.0 Angstrom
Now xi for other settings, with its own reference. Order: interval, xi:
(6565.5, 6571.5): 6566.0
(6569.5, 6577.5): 6577.0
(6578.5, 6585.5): 6584.0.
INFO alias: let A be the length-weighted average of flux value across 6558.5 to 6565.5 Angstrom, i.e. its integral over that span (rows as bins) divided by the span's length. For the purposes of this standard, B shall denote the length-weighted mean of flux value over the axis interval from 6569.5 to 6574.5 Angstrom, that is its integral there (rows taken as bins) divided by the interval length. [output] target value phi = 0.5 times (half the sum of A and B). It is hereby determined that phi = 9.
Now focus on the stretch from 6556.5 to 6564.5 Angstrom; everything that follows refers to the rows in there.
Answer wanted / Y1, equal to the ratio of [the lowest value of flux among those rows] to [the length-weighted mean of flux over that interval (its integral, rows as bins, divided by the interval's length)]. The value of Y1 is 0.55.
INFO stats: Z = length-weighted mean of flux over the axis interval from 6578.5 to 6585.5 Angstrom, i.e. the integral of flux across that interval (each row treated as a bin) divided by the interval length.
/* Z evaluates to 16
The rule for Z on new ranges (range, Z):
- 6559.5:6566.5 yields 26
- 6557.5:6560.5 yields 18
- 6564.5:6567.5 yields 22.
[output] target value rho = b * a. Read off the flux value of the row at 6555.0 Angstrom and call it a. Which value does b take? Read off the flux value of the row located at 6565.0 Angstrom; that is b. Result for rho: 277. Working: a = 10.9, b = 25.4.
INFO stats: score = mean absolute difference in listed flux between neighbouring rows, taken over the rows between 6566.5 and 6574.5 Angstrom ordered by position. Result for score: 0.9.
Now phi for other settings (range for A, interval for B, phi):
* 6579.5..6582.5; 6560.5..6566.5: 11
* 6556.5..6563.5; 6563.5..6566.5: 12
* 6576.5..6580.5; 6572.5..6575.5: 6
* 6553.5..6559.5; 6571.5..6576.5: 6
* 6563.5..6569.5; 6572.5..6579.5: 8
